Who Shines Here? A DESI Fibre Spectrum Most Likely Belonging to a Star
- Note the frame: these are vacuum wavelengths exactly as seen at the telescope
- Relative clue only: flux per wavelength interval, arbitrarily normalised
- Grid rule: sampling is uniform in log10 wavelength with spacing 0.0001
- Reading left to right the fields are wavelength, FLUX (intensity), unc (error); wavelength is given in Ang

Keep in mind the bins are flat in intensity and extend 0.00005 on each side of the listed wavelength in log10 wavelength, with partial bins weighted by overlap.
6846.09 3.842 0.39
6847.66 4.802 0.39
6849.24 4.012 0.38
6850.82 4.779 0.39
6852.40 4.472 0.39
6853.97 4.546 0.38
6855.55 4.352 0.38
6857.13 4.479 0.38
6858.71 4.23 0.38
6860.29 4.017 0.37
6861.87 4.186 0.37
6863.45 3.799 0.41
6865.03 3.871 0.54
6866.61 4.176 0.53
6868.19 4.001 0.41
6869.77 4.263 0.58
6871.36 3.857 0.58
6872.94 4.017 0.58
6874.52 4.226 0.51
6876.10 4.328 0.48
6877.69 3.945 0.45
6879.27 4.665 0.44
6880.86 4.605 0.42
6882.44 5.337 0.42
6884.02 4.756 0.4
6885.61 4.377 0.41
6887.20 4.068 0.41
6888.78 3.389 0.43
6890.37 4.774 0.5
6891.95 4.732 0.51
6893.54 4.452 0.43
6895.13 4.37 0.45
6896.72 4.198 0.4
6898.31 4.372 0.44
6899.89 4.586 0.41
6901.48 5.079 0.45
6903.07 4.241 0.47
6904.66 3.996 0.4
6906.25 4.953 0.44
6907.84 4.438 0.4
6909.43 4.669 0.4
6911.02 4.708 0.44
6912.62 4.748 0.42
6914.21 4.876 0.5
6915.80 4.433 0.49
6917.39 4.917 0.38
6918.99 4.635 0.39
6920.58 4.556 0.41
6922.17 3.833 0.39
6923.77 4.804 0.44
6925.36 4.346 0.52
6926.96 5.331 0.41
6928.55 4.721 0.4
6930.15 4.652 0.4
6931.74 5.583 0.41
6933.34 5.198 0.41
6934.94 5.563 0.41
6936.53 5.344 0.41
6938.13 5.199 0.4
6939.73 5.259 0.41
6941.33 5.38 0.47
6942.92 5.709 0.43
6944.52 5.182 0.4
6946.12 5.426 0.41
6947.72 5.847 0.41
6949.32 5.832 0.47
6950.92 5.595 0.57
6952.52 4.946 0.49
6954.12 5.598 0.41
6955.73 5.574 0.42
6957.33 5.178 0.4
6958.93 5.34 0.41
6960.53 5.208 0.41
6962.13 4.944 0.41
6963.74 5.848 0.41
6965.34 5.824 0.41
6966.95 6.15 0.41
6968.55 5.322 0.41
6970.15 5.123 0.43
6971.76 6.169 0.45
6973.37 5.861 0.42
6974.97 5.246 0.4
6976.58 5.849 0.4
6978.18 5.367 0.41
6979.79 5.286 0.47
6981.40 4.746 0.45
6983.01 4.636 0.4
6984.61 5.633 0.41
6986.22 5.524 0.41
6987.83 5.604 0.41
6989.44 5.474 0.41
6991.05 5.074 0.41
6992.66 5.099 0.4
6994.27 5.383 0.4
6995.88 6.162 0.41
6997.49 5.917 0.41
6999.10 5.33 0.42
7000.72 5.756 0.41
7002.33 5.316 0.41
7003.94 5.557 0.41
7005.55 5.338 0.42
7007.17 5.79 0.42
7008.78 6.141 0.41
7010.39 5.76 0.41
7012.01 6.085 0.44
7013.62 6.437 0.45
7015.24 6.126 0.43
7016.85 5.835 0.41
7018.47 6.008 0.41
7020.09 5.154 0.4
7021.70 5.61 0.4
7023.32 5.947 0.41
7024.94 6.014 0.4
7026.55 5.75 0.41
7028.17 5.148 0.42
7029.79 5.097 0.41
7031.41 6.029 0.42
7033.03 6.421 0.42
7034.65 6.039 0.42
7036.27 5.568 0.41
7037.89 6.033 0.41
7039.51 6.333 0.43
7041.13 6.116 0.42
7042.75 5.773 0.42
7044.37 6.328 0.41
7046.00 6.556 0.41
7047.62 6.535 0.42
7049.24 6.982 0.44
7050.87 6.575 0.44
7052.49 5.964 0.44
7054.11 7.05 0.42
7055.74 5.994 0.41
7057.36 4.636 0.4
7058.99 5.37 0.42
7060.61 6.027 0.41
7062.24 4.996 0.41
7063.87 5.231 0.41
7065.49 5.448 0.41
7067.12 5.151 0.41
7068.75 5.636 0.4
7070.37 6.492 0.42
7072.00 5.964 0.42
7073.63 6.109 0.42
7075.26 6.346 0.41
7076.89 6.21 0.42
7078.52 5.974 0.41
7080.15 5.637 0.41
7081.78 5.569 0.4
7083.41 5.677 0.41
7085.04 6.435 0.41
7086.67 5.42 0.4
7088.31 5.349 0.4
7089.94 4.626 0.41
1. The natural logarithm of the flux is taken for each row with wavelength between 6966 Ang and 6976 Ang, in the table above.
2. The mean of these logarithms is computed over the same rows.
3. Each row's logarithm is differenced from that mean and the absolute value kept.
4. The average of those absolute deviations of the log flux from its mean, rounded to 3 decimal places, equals 0.074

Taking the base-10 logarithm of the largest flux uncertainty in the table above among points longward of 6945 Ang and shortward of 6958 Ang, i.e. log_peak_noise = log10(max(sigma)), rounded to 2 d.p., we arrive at -0.24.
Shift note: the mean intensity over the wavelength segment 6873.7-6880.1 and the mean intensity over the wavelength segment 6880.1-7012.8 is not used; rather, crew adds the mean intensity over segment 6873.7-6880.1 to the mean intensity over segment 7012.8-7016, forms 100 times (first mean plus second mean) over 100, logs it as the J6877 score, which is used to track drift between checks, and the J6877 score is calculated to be 10.57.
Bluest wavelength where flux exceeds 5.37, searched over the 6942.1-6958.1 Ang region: 6942.92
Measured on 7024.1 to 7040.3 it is 7024.94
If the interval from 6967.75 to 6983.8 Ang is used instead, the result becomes 6971.76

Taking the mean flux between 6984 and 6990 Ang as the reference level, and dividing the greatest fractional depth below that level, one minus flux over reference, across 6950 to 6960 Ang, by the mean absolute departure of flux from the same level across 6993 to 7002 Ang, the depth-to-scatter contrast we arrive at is 0.35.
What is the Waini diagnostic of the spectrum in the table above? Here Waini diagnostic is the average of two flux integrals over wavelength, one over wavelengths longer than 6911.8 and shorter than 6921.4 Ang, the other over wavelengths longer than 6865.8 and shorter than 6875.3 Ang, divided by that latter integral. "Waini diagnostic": 1.08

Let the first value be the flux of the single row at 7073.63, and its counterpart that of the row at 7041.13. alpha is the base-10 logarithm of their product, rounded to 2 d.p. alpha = 1.57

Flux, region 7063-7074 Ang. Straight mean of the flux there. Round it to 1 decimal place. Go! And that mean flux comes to 5.7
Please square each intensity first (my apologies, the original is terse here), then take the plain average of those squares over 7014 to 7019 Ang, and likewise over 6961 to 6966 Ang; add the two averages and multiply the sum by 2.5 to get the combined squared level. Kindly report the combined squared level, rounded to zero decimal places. 167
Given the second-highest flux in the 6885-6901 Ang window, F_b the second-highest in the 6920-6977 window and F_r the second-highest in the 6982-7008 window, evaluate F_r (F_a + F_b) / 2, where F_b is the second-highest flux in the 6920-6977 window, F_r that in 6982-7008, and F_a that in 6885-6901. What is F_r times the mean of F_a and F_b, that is 32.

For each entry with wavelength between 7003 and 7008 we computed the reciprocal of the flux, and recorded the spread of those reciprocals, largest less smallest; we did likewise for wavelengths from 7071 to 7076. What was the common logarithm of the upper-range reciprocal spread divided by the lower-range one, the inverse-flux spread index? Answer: -0.2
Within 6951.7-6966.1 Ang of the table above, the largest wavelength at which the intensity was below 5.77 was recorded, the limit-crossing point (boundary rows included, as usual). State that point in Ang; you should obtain 6962.13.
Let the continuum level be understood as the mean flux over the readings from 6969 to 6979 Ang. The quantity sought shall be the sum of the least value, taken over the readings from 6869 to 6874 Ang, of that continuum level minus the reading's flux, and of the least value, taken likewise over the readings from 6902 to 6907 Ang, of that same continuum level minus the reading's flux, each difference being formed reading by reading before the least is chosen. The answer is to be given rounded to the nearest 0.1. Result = 2.0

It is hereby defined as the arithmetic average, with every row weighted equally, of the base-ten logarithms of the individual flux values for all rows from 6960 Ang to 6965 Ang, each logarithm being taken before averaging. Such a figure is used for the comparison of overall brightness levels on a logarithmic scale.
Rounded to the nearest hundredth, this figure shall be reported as 0.73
